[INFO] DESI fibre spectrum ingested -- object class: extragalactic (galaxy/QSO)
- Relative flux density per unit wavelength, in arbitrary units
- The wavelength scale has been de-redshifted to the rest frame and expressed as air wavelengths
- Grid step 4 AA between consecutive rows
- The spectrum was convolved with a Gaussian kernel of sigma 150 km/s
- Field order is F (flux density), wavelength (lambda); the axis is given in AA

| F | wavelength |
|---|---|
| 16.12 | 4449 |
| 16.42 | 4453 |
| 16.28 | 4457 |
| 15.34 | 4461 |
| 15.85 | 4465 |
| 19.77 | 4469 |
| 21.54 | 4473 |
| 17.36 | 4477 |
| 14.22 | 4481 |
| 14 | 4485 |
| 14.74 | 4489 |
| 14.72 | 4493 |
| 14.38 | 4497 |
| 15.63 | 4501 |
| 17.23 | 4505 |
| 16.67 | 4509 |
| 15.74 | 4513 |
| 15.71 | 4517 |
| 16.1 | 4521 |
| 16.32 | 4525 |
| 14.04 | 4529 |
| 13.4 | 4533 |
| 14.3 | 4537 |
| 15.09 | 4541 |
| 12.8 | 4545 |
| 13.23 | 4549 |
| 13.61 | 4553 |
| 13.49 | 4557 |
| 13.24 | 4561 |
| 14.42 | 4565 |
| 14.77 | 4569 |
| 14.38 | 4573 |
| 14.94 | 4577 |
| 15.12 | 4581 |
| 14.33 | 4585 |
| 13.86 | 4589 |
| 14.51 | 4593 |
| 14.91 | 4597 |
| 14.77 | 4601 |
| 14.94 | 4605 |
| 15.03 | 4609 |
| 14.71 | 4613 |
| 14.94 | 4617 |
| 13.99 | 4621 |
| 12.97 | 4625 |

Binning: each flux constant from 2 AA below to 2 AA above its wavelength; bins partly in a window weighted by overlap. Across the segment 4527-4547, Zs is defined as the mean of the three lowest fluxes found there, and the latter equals 13.4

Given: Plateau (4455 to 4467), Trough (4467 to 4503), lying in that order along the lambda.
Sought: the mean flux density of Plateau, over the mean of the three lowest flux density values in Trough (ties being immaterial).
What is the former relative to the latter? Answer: 1.11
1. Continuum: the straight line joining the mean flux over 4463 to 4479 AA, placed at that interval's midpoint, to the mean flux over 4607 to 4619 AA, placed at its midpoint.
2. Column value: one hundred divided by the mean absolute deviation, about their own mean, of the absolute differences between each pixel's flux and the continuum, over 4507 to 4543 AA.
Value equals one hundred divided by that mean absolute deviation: 132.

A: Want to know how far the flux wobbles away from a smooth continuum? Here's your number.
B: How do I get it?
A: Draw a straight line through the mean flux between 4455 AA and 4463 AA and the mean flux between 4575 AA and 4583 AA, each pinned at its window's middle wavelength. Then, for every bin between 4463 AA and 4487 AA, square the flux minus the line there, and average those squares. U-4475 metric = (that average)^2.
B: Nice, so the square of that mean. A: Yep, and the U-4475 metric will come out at 92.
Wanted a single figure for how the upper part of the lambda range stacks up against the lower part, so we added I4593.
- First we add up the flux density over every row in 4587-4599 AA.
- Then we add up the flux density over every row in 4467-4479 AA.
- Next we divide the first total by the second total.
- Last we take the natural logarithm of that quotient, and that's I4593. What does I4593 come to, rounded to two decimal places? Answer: -0.30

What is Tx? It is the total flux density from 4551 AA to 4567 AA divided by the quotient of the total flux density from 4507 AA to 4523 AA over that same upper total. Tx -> 47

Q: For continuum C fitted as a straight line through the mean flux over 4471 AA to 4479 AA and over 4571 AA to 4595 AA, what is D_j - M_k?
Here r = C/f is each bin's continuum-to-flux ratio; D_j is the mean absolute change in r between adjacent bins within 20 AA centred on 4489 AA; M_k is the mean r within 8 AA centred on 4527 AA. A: -1.10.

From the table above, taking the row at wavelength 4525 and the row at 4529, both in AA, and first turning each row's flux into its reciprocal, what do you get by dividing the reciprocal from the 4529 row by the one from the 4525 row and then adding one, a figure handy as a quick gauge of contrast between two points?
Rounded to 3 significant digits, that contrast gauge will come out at 2.16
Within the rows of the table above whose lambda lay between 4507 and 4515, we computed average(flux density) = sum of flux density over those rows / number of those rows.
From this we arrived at 16.2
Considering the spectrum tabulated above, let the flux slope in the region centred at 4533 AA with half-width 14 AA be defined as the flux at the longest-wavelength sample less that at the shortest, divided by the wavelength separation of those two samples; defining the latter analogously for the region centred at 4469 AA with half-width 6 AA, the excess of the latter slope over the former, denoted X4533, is 0.8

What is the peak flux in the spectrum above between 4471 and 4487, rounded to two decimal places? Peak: 21.54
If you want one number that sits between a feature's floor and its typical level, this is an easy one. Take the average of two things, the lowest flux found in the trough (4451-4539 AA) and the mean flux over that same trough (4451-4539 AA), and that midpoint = 14.6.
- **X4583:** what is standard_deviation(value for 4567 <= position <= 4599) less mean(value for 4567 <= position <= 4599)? -14.2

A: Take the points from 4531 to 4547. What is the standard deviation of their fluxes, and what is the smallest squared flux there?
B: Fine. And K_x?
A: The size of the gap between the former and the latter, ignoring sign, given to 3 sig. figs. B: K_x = 163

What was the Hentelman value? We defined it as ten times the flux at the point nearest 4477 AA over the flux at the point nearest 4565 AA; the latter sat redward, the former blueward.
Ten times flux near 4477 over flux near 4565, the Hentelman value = 12.0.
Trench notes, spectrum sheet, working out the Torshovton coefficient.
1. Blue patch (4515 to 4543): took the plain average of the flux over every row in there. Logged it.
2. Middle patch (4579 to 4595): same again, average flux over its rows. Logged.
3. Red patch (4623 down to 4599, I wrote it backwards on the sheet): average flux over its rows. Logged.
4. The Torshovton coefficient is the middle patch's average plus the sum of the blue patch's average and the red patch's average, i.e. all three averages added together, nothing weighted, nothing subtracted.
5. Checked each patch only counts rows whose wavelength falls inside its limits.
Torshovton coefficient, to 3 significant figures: 44.2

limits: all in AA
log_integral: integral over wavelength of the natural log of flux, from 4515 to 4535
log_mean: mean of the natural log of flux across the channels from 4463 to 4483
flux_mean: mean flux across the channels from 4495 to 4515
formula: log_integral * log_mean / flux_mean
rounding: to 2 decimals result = 9.76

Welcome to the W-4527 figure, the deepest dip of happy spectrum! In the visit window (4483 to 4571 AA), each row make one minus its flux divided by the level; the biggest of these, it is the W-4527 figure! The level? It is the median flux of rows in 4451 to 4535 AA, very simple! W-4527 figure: 0.187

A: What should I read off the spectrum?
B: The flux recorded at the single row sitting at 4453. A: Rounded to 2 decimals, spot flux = 16.42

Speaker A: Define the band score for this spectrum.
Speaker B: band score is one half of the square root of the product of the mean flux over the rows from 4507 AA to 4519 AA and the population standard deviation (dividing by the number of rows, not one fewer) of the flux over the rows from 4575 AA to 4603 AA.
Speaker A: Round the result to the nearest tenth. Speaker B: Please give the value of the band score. 1.3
